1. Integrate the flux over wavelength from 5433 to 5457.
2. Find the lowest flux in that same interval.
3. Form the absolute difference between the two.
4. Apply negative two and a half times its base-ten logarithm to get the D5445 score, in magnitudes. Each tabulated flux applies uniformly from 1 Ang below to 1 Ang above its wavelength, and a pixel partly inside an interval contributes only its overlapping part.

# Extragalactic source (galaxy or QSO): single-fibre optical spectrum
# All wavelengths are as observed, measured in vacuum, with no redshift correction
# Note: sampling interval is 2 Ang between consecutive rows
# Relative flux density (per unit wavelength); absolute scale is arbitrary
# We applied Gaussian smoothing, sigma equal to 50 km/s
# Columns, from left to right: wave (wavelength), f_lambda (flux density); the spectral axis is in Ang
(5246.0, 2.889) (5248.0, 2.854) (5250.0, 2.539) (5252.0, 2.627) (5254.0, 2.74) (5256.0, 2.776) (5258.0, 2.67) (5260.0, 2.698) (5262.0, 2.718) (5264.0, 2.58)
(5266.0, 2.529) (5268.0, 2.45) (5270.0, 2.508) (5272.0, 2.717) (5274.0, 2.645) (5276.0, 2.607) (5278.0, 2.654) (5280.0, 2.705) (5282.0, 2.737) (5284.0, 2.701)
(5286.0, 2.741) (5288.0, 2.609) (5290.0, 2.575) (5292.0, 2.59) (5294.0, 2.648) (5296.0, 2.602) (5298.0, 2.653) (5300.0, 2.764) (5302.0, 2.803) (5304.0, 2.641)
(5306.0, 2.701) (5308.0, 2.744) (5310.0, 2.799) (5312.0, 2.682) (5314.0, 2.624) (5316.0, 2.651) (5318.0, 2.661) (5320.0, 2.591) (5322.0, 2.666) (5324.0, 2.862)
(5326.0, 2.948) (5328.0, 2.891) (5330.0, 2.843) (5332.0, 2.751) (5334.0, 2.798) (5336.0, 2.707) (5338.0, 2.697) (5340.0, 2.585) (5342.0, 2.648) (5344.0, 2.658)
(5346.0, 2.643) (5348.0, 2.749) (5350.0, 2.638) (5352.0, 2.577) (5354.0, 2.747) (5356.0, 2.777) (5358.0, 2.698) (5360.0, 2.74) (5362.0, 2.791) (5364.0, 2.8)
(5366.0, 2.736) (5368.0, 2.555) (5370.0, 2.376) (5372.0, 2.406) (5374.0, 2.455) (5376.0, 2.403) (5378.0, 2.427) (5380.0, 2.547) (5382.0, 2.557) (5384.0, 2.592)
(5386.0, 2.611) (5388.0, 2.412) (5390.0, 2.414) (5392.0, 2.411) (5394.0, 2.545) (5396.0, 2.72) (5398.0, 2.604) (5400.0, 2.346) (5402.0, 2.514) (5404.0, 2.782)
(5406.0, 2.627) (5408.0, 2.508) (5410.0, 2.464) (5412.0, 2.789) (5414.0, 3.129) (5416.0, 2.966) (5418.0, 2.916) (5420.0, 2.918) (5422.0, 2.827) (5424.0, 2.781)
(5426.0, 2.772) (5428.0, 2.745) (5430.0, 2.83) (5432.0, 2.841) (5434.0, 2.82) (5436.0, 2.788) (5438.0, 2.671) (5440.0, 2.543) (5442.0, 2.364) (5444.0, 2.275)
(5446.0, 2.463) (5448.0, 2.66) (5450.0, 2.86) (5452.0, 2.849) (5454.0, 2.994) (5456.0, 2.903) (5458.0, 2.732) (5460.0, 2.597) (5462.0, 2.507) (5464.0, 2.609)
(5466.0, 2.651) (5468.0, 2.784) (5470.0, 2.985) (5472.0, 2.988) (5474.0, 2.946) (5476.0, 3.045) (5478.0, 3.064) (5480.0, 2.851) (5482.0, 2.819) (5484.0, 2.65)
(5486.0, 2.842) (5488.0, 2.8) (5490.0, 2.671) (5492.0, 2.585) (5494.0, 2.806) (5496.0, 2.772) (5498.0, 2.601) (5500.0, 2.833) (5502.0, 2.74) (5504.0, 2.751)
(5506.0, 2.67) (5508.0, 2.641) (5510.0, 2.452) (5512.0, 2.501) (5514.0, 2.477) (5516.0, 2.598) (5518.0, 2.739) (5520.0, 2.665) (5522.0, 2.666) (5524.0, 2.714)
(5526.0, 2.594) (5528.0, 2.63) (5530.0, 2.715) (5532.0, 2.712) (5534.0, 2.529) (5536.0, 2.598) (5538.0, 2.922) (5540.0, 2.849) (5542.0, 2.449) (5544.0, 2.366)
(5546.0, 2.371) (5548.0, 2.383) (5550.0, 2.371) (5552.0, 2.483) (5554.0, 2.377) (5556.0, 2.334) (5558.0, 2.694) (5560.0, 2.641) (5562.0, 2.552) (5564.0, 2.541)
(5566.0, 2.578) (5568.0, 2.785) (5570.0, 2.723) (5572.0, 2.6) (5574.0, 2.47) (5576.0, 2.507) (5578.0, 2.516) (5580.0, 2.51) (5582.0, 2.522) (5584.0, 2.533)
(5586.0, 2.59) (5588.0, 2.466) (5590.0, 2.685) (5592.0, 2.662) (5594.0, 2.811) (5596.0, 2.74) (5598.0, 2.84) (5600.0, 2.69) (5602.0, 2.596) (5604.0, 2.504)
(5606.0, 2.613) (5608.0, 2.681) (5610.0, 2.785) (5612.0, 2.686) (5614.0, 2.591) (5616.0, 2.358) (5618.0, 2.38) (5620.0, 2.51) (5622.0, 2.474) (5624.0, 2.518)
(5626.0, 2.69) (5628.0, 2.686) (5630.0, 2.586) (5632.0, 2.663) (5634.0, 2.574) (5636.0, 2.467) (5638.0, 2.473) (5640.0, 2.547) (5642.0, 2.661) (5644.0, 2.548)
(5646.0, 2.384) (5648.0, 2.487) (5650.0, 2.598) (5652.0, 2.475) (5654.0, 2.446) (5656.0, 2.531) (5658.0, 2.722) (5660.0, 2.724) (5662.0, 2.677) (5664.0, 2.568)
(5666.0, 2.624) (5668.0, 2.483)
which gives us -4.48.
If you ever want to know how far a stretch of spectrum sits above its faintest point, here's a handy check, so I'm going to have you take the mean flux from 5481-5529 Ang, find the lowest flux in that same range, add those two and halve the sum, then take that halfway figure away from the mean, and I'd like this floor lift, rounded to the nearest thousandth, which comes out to 0.112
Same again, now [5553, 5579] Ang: 0.114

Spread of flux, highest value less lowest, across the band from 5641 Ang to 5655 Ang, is 0.28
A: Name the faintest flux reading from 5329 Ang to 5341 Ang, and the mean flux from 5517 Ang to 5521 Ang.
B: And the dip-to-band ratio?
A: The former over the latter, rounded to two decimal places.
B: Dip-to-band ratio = 0.96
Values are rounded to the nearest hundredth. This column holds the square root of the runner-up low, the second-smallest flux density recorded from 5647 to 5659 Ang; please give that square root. 1.57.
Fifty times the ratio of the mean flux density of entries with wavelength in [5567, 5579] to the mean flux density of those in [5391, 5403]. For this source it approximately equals 51.5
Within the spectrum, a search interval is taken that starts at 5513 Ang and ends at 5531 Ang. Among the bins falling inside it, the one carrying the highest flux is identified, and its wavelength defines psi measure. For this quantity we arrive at 5518.0 Ang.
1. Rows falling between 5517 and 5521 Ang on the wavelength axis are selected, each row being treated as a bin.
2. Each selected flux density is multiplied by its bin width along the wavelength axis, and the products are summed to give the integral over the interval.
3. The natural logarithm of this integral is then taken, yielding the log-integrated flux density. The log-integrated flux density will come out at 2.4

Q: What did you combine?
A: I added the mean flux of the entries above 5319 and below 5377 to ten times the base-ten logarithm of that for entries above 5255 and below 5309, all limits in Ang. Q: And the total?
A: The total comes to 6.93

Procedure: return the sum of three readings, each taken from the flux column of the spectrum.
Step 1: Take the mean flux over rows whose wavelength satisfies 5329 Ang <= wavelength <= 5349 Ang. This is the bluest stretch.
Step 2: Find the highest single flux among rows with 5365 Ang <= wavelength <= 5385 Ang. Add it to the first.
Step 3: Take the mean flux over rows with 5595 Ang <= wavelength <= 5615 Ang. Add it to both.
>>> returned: 8.12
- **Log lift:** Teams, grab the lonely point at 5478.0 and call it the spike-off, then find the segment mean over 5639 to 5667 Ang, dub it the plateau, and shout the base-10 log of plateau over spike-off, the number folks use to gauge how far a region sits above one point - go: -0.08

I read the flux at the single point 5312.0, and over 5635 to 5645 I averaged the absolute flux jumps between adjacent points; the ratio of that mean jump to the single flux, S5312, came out 0.029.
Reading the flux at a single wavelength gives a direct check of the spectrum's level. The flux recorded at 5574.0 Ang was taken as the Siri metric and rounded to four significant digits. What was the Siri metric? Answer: 2.470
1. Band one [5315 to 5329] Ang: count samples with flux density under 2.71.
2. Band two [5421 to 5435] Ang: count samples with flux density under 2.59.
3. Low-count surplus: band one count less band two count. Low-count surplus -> 4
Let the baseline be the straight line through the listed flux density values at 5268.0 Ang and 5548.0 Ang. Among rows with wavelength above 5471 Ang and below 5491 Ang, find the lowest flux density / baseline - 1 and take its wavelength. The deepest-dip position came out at 5484.0 Ang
